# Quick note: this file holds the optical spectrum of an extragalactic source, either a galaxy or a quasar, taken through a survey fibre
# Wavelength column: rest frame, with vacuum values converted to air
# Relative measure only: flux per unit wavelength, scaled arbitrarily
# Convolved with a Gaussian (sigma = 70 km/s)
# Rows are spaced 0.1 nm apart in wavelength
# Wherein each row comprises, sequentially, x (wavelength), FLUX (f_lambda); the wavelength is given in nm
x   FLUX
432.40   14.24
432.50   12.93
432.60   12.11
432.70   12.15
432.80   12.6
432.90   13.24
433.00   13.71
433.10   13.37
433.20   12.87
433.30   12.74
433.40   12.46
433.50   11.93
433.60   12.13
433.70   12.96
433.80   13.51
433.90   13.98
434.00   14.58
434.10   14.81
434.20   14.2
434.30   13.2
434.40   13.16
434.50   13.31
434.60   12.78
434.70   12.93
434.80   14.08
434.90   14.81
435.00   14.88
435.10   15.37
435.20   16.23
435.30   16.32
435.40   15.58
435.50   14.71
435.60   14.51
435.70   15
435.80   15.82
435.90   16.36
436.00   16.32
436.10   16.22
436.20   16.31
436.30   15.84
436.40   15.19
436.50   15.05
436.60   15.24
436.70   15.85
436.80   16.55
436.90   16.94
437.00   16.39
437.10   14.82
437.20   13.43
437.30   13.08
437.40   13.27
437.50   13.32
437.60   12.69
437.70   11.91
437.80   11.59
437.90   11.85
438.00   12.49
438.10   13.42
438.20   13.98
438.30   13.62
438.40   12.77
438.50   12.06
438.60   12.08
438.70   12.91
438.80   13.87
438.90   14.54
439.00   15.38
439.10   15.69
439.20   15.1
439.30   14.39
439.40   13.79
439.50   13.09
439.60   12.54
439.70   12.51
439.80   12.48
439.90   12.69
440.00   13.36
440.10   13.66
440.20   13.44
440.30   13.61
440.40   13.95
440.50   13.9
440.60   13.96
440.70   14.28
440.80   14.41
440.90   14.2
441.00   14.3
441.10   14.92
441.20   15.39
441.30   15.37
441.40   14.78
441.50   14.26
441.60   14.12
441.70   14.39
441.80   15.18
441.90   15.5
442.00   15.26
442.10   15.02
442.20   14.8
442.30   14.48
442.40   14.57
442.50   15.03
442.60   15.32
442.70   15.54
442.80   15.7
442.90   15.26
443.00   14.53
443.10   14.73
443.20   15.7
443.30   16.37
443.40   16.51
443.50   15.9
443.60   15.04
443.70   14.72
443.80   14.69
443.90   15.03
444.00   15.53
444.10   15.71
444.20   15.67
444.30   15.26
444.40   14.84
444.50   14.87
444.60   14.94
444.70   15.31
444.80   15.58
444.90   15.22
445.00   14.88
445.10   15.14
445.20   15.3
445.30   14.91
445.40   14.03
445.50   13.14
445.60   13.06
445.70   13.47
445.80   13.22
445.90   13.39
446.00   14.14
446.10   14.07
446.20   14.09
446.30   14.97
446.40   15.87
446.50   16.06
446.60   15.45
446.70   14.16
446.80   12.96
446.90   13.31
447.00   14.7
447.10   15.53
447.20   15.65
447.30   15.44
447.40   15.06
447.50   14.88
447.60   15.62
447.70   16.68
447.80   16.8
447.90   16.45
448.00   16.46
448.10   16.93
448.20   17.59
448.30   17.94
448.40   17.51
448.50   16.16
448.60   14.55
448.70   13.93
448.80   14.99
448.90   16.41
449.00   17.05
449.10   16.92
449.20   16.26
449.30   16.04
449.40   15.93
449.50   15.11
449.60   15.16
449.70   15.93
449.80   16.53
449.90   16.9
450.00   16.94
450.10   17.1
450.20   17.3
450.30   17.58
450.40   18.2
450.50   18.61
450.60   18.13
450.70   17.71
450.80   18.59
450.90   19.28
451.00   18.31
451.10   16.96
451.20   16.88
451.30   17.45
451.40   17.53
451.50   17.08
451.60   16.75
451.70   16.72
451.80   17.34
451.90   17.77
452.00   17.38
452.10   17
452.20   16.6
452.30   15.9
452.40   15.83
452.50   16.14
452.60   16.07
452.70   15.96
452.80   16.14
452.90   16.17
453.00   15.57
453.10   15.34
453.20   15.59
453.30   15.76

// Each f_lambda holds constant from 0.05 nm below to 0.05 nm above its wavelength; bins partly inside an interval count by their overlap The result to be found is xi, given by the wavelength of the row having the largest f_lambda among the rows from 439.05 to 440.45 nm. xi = 439.10 nm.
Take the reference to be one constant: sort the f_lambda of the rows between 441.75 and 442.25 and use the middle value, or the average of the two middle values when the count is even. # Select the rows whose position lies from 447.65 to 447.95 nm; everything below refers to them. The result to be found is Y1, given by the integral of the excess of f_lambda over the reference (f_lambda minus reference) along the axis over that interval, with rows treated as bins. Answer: 0.4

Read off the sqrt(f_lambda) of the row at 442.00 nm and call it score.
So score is 3.91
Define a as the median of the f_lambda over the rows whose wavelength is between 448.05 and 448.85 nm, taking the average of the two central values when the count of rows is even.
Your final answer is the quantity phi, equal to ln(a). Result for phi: 2.81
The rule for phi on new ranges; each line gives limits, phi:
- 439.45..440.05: 2.53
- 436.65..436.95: 2.81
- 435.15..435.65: 2.75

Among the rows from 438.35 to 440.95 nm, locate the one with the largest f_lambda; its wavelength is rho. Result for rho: 439.10 nm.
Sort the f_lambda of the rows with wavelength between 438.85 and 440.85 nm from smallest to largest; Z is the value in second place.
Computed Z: 12.51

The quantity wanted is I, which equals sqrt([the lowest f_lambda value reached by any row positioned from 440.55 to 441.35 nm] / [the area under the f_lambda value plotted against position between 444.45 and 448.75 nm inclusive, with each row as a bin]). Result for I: 0.5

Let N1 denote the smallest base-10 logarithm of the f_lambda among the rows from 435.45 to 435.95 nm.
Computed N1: 1.16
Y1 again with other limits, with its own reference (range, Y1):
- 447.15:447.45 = 0.1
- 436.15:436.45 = 0.2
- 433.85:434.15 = -0.2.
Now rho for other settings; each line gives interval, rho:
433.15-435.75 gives 435.30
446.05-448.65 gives 448.30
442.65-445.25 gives 443.40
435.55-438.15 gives 436.90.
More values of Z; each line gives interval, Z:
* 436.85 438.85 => 11.85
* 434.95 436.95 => 14.71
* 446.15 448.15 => 13.31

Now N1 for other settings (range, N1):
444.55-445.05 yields 1.17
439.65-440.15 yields 1.10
